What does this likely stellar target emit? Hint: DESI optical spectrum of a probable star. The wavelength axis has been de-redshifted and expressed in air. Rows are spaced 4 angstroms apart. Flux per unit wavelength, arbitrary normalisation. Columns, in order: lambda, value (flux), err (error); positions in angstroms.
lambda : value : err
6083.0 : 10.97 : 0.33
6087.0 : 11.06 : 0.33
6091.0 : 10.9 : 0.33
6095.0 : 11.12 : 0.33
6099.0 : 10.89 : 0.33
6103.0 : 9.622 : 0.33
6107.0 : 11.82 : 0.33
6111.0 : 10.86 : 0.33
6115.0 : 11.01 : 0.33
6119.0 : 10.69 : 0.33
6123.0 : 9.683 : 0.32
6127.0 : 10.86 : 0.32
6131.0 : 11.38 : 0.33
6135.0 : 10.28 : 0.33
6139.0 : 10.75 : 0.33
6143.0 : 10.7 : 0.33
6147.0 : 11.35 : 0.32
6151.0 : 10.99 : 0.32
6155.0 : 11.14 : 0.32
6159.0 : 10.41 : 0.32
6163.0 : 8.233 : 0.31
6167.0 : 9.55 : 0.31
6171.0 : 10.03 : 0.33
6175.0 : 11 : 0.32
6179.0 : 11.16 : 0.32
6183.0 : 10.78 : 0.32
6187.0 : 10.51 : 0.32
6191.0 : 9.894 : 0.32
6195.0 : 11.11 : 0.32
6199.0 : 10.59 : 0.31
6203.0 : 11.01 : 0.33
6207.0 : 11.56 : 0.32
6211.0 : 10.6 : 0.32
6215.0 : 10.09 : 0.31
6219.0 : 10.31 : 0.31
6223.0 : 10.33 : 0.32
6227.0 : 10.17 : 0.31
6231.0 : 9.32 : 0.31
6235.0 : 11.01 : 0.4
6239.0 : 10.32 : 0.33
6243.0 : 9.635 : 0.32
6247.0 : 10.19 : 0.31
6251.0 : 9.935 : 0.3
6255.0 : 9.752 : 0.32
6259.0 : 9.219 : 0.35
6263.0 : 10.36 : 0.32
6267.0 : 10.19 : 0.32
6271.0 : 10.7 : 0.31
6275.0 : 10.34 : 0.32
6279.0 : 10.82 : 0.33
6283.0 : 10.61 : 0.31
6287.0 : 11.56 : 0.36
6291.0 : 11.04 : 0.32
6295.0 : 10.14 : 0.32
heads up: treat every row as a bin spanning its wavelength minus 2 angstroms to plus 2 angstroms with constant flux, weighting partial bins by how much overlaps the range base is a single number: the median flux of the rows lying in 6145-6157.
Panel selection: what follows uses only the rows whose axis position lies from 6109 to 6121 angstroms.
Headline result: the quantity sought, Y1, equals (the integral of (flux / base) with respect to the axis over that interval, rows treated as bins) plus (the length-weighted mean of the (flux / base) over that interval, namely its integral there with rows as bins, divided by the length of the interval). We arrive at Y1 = 13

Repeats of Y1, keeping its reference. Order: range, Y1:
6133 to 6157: 24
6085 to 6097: 13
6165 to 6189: 24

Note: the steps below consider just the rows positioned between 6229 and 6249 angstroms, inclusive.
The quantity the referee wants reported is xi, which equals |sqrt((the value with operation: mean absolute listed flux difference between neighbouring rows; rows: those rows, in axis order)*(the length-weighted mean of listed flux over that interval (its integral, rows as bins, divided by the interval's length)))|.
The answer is 3.02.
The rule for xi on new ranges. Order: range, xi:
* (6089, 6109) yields 3.26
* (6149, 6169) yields 3.32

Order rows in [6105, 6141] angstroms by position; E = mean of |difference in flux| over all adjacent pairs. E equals 0.71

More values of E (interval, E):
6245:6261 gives 0.32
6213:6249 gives 0.61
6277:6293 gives 0.56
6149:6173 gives 0.97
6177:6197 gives 0.62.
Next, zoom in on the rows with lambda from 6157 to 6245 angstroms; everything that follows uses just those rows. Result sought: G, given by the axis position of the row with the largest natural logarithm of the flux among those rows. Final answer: 6207.0 angstroms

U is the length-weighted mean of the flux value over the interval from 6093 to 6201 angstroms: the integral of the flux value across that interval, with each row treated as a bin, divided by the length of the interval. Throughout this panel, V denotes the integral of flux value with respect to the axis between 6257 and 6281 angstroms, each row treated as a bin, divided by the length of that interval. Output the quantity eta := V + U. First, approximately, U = 10.6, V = 10.27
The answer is 20.9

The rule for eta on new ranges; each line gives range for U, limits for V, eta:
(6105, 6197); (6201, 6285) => 20.9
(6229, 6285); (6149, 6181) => 20.5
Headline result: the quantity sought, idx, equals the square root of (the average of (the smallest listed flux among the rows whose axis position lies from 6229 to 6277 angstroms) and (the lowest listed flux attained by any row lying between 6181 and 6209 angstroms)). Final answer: 3.09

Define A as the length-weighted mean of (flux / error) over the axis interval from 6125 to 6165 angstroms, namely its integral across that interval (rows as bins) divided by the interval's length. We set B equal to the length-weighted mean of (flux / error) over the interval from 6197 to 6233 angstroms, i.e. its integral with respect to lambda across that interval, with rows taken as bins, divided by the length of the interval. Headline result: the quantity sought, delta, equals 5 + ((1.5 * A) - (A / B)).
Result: 53.3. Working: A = 32.8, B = 33.1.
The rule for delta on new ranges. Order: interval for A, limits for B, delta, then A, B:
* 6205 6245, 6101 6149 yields 51.9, 31.9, 32.8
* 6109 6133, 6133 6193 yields 53.3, 32.9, 32.5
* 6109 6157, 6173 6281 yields 53.7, 33.2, 32.4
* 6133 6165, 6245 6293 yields 52.7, 32.5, 32.3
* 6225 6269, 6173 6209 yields 50.3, 30.8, 33.9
